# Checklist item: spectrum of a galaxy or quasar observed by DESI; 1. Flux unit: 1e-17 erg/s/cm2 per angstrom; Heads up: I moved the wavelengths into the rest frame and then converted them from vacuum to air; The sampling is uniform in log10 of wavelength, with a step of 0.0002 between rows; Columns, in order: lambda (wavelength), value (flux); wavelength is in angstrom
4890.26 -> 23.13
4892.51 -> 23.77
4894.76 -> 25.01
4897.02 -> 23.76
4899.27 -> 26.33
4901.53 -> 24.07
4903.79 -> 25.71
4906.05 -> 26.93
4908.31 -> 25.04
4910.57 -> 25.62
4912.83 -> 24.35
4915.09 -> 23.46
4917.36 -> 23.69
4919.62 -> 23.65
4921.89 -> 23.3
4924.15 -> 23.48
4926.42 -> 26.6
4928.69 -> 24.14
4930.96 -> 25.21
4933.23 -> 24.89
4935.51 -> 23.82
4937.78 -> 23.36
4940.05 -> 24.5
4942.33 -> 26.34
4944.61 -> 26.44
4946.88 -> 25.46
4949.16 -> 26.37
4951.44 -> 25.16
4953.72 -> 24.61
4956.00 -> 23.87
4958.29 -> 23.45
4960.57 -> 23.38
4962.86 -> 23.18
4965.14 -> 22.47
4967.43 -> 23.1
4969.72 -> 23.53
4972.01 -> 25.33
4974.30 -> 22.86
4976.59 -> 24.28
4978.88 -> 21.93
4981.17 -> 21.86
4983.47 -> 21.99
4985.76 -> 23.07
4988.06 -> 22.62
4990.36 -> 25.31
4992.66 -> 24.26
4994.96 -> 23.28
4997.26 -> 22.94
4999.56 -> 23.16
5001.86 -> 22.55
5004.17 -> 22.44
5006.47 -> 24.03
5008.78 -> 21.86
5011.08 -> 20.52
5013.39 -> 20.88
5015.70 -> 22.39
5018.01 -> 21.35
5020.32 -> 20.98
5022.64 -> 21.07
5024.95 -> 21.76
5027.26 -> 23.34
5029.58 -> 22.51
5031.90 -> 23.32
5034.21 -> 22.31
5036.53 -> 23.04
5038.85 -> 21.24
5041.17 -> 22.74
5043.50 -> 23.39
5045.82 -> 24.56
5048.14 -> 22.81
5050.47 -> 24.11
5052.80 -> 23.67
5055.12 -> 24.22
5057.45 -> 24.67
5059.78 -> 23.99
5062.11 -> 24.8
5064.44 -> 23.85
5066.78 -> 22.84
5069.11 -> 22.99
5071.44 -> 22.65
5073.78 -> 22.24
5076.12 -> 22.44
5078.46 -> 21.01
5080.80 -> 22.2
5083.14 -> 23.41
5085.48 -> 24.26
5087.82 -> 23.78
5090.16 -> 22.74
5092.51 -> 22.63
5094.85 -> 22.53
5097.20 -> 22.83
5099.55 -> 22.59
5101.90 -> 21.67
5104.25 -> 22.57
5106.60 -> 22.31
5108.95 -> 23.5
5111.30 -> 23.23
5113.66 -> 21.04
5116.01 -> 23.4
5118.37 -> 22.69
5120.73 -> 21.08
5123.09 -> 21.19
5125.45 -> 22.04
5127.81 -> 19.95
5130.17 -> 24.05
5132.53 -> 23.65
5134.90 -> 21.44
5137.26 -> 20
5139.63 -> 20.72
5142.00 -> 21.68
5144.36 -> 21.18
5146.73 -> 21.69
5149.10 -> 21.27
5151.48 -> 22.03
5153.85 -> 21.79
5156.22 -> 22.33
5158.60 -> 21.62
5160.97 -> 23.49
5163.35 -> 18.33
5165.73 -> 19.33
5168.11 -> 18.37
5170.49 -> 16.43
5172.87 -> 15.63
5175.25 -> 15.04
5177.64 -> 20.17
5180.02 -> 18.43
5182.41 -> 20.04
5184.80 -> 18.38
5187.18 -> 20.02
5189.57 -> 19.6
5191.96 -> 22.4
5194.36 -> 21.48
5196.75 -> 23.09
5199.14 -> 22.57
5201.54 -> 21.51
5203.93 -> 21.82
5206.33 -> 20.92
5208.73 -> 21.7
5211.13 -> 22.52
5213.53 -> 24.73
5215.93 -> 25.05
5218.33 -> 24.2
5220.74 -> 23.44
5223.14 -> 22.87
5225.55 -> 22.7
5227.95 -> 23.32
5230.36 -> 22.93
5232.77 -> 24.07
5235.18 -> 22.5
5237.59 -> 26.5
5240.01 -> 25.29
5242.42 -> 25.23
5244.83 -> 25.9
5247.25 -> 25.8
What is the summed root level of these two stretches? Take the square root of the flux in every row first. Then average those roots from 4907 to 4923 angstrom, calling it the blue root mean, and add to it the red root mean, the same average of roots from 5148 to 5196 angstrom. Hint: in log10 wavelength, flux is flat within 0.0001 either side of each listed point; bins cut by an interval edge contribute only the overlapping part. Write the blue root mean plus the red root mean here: 9.36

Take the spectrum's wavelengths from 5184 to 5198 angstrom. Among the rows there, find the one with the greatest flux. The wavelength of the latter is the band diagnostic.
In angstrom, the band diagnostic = 5196.75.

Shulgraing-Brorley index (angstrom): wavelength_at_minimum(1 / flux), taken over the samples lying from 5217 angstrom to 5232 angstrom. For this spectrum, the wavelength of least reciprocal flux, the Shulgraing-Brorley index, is 5218.33 angstrom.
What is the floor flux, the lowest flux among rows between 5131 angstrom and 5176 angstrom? 15.04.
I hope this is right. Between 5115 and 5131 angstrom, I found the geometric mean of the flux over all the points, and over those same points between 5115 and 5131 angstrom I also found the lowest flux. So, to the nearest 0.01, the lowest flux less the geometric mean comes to -2.07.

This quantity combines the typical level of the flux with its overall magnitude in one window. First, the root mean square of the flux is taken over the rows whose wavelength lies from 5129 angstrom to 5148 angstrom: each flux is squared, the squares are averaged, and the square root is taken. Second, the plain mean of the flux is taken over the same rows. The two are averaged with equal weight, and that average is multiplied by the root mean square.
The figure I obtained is 477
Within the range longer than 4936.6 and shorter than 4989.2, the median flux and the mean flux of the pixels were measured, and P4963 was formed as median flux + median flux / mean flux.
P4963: 24.4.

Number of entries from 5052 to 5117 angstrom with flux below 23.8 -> 22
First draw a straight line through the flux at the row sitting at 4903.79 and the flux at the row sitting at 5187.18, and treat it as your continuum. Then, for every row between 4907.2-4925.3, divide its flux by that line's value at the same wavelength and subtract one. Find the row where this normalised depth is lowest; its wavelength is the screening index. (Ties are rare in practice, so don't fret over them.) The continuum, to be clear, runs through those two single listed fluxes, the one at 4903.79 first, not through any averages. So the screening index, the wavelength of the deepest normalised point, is 4921.89 angstrom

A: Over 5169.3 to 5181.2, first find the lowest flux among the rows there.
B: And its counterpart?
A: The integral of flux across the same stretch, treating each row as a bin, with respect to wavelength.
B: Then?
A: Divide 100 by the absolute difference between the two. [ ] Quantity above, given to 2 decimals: 0.53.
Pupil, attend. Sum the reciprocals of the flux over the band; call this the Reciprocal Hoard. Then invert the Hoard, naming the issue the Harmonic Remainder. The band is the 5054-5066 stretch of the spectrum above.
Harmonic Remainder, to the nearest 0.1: 4.9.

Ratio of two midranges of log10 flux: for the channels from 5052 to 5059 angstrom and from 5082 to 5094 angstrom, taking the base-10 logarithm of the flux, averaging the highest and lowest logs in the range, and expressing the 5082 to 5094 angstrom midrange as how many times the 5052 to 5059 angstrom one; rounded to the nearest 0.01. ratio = 0.99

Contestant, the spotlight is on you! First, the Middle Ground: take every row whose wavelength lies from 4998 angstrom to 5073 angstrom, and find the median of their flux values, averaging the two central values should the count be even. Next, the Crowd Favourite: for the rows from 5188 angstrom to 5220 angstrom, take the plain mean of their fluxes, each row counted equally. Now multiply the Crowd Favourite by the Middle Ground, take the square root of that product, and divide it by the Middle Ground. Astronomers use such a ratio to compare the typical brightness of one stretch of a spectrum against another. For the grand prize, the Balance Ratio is 0.99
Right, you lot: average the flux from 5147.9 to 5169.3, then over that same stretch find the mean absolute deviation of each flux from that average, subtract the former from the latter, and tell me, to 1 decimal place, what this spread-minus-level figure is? -19.4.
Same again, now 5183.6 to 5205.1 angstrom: -20.0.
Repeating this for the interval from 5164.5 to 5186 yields -16.5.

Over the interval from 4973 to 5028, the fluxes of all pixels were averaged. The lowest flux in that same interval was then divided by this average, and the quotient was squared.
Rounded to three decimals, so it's 0.829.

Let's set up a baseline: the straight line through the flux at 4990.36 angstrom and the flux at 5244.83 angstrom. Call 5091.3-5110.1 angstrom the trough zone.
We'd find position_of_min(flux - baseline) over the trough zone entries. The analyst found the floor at 5101.90 angstrom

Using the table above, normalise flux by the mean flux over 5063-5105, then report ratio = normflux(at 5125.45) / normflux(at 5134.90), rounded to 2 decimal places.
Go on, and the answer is 1.03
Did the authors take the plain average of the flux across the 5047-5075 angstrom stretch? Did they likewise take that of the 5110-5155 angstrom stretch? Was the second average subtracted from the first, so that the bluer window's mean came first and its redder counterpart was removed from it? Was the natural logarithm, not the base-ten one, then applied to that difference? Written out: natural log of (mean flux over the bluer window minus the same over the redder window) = 0.57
